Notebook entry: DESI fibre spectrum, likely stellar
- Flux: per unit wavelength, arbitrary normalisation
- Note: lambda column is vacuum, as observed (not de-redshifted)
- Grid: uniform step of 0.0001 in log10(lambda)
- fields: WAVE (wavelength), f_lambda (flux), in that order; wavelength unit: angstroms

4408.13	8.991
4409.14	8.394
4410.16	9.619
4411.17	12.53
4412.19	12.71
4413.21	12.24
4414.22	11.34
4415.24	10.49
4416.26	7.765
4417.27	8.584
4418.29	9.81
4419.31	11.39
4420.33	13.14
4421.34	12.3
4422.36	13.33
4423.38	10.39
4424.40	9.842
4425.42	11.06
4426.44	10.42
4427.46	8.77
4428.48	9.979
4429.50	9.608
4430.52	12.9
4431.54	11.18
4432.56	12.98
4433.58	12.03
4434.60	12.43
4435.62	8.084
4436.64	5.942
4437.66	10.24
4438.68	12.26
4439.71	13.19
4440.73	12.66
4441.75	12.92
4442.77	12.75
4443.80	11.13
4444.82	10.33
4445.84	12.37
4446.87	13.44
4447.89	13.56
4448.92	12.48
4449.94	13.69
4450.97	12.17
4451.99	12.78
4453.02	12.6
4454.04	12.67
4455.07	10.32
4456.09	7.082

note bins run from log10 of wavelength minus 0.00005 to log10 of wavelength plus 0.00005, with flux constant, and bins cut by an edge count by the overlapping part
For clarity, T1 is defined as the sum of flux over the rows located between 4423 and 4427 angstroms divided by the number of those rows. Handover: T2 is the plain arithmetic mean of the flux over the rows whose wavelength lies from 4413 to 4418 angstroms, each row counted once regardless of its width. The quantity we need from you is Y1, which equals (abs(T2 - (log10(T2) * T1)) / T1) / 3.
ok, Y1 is 0.01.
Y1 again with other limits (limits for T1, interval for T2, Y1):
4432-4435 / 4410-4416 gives 0.05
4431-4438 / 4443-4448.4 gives 0.03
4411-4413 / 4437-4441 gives 0.04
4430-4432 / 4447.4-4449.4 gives 0.01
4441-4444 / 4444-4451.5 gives 0.02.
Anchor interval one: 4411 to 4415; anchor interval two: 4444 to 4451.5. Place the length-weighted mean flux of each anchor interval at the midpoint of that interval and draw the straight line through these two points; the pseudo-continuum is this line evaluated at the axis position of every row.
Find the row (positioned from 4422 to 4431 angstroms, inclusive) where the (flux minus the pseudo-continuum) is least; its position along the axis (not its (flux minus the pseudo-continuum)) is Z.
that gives 4427.46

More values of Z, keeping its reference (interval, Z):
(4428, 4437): 4436.64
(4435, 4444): 4436.64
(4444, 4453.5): 4444.82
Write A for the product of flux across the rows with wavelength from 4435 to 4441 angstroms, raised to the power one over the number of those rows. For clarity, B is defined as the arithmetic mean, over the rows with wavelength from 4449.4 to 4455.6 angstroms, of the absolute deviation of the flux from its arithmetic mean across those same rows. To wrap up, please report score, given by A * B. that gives 8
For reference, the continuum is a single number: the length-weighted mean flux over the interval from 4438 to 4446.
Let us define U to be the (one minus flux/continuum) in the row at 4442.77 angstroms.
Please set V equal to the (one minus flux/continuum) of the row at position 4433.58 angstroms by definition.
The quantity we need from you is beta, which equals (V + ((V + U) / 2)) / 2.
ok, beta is 0.00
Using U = -0.05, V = 0.01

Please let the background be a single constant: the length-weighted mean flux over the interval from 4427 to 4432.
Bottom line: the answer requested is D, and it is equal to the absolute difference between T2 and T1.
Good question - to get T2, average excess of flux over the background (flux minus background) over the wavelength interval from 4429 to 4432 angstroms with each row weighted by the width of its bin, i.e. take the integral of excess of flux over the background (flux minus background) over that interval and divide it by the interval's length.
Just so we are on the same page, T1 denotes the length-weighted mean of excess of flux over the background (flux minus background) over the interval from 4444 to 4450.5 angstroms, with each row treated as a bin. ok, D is 1.3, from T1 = 2.1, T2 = 0.7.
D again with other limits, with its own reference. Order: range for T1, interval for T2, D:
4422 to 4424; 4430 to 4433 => 0.7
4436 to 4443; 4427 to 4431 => 1.0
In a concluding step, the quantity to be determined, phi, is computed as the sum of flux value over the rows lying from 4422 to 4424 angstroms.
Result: 23.7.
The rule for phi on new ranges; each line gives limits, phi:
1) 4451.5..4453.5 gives 25.4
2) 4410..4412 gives 22.1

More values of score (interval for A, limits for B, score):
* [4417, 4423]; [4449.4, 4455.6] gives 8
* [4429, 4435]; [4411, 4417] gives 16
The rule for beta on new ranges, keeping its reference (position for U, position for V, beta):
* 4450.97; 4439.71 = -0.06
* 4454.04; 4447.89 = -0.10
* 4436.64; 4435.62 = 0.38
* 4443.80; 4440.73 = -0.01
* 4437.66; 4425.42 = 0.11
